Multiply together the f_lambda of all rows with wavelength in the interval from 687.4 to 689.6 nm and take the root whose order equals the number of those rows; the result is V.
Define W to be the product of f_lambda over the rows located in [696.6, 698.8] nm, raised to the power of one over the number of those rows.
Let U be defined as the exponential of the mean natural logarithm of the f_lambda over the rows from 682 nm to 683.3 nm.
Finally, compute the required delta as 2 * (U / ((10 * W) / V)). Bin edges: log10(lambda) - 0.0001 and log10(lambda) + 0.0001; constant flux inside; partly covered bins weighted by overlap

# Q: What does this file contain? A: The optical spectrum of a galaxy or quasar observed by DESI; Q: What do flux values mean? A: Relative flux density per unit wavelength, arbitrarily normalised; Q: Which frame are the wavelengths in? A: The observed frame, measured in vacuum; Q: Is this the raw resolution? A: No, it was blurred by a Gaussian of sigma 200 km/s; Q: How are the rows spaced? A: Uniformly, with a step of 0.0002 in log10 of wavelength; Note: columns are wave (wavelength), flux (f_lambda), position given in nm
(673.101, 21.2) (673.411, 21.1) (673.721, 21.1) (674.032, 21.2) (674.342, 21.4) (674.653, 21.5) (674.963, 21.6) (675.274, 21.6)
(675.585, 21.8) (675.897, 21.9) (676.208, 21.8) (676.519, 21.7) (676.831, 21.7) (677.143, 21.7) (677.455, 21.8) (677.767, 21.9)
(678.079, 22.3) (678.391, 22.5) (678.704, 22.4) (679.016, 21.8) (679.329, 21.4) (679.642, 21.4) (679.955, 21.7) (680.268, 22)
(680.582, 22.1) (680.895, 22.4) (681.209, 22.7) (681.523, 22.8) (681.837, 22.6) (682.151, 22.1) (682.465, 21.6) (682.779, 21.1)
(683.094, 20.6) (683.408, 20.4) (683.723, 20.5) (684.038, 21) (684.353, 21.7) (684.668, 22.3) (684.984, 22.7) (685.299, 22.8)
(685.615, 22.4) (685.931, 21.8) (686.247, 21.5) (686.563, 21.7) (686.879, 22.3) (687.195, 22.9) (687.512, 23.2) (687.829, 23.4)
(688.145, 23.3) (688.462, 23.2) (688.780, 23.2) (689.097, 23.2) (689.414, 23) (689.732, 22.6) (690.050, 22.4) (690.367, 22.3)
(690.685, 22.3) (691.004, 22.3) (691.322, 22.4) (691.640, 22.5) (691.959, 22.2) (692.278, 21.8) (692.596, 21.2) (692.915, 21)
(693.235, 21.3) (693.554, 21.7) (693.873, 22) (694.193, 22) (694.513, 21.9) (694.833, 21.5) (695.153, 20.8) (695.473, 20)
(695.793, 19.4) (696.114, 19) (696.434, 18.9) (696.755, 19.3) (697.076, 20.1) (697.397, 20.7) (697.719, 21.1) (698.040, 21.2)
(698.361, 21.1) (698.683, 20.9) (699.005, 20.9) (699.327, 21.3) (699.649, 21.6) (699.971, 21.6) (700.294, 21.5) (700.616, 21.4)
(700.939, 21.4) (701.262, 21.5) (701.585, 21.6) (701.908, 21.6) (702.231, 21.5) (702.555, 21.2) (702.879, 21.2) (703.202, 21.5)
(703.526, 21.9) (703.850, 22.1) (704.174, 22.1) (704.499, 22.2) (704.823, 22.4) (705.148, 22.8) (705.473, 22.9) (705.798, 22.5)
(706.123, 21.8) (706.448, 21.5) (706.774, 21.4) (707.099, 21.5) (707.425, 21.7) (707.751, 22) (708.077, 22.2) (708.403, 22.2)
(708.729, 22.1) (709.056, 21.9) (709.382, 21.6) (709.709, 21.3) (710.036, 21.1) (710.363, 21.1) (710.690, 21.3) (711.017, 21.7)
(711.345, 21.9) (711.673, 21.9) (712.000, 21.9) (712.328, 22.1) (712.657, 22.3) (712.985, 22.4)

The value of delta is 4.81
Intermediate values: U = 21.3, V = 23.2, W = 20.6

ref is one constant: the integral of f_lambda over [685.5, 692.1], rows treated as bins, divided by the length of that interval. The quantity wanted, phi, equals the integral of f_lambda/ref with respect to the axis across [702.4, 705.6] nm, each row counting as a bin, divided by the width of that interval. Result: 0.975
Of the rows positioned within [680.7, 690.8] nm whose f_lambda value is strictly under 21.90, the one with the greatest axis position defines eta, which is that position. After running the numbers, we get 686.563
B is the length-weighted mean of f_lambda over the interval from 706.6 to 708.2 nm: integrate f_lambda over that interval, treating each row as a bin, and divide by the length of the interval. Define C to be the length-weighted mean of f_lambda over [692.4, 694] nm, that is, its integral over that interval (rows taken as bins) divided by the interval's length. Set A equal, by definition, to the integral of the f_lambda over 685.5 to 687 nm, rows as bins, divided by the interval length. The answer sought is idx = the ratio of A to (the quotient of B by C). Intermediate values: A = 21.9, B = 21.7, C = 21.4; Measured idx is 21.6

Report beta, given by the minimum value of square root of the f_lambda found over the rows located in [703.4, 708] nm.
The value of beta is 4.63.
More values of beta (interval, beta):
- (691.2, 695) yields 4.58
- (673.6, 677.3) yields 4.59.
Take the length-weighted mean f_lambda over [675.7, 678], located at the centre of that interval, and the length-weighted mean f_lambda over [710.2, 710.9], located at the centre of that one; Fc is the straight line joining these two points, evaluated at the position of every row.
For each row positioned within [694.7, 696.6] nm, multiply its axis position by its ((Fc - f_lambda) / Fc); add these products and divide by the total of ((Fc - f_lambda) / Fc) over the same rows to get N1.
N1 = 695.96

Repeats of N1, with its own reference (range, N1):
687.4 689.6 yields 688.44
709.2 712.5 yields 711.63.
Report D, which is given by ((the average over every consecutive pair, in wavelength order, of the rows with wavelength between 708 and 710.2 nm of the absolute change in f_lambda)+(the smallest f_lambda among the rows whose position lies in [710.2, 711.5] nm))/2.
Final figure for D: 10.6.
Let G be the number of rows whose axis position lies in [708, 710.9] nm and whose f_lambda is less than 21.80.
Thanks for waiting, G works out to 5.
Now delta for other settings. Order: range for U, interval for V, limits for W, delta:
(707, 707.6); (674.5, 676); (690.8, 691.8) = 4.18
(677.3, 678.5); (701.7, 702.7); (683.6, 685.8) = 4.33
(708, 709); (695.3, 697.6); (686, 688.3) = 3.85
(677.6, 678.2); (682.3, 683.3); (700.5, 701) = 4.36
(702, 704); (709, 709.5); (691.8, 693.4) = 4.36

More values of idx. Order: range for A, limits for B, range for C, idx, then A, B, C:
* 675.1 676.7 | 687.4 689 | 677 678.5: 20.6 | 21.8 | 23.3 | 22.0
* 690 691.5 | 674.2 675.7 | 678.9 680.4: 22.4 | 22.3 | 21.6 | 21.6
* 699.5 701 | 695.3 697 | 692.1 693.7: 23.8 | 21.5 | 19.4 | 21.4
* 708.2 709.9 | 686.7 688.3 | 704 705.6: 21.3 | 21.8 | 23.0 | 22.5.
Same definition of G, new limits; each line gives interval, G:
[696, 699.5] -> 11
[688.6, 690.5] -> 0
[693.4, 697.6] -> 10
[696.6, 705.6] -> 21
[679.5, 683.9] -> 7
